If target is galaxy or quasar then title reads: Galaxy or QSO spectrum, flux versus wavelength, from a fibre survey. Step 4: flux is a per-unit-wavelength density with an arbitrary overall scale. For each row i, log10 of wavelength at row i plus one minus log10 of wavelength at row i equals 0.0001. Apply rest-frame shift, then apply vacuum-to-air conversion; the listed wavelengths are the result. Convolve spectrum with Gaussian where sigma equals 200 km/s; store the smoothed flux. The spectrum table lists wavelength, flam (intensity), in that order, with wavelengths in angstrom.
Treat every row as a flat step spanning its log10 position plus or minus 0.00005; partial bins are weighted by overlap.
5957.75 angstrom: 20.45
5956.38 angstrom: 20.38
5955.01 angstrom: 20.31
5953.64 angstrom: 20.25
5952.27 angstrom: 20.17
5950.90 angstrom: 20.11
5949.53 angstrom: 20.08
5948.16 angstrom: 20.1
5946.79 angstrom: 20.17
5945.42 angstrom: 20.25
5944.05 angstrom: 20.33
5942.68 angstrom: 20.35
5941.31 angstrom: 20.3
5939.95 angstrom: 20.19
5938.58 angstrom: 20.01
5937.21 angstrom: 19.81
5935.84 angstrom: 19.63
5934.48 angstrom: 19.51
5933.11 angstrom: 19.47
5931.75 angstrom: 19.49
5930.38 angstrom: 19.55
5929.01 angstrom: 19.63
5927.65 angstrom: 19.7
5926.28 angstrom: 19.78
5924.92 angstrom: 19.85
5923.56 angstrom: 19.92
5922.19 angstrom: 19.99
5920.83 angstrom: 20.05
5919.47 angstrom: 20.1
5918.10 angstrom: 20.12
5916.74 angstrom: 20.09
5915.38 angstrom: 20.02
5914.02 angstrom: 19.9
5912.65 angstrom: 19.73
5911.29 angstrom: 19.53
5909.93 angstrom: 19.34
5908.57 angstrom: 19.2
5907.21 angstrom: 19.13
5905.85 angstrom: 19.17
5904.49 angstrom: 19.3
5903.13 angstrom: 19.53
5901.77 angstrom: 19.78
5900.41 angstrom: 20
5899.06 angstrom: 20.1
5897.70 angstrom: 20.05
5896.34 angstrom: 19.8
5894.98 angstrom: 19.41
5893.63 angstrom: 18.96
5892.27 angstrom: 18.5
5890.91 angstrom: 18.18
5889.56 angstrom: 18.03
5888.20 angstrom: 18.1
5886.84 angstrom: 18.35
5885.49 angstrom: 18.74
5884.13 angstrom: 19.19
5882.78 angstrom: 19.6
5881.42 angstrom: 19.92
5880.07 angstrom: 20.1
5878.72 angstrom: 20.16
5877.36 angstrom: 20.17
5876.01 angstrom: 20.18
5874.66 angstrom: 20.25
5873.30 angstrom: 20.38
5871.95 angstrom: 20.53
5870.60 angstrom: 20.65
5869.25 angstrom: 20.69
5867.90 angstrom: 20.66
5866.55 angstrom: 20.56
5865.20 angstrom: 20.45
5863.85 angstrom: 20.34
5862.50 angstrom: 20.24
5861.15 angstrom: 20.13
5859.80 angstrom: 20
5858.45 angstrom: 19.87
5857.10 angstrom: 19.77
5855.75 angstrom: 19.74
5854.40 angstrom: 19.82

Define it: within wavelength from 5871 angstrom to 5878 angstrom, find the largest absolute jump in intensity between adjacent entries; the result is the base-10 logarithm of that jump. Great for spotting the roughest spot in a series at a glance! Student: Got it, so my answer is -0.82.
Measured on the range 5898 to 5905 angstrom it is -0.60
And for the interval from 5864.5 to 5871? -0.96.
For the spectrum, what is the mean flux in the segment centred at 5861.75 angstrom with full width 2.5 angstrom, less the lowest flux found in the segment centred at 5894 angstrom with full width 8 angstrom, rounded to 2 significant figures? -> 2.0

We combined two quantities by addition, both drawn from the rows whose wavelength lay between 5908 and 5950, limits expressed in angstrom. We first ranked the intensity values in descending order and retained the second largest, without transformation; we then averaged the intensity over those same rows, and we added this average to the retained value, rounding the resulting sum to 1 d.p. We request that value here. 40.2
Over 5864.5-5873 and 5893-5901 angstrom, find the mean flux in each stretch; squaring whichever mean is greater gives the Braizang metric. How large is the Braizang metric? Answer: 424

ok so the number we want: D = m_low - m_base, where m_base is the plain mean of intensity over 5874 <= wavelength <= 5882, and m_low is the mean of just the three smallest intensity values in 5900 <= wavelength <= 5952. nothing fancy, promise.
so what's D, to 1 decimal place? -1.0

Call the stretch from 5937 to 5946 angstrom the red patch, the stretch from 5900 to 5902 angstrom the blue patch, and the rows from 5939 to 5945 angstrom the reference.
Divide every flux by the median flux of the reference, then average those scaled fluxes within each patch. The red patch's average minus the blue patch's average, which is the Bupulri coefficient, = 0.01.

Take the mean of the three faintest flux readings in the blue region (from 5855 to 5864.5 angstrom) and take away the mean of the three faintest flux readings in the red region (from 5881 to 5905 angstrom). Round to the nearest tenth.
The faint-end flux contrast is 1.7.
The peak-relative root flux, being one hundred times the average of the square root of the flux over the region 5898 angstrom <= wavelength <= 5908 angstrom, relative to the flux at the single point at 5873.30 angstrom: 21.7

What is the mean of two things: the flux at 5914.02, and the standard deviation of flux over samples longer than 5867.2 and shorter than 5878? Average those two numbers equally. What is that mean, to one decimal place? 10.1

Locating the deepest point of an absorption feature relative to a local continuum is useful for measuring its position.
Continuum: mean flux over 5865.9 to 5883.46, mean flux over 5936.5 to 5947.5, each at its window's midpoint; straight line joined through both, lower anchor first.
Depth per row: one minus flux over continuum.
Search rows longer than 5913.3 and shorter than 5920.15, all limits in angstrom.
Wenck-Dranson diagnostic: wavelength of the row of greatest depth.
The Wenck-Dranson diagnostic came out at 5914.02 angstrom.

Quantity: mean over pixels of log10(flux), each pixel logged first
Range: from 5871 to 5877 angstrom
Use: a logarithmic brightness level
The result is 1.31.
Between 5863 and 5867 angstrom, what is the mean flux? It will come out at 20.4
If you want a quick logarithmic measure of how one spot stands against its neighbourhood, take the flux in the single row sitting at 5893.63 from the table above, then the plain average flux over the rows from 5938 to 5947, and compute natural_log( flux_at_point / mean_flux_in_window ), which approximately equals -0.065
